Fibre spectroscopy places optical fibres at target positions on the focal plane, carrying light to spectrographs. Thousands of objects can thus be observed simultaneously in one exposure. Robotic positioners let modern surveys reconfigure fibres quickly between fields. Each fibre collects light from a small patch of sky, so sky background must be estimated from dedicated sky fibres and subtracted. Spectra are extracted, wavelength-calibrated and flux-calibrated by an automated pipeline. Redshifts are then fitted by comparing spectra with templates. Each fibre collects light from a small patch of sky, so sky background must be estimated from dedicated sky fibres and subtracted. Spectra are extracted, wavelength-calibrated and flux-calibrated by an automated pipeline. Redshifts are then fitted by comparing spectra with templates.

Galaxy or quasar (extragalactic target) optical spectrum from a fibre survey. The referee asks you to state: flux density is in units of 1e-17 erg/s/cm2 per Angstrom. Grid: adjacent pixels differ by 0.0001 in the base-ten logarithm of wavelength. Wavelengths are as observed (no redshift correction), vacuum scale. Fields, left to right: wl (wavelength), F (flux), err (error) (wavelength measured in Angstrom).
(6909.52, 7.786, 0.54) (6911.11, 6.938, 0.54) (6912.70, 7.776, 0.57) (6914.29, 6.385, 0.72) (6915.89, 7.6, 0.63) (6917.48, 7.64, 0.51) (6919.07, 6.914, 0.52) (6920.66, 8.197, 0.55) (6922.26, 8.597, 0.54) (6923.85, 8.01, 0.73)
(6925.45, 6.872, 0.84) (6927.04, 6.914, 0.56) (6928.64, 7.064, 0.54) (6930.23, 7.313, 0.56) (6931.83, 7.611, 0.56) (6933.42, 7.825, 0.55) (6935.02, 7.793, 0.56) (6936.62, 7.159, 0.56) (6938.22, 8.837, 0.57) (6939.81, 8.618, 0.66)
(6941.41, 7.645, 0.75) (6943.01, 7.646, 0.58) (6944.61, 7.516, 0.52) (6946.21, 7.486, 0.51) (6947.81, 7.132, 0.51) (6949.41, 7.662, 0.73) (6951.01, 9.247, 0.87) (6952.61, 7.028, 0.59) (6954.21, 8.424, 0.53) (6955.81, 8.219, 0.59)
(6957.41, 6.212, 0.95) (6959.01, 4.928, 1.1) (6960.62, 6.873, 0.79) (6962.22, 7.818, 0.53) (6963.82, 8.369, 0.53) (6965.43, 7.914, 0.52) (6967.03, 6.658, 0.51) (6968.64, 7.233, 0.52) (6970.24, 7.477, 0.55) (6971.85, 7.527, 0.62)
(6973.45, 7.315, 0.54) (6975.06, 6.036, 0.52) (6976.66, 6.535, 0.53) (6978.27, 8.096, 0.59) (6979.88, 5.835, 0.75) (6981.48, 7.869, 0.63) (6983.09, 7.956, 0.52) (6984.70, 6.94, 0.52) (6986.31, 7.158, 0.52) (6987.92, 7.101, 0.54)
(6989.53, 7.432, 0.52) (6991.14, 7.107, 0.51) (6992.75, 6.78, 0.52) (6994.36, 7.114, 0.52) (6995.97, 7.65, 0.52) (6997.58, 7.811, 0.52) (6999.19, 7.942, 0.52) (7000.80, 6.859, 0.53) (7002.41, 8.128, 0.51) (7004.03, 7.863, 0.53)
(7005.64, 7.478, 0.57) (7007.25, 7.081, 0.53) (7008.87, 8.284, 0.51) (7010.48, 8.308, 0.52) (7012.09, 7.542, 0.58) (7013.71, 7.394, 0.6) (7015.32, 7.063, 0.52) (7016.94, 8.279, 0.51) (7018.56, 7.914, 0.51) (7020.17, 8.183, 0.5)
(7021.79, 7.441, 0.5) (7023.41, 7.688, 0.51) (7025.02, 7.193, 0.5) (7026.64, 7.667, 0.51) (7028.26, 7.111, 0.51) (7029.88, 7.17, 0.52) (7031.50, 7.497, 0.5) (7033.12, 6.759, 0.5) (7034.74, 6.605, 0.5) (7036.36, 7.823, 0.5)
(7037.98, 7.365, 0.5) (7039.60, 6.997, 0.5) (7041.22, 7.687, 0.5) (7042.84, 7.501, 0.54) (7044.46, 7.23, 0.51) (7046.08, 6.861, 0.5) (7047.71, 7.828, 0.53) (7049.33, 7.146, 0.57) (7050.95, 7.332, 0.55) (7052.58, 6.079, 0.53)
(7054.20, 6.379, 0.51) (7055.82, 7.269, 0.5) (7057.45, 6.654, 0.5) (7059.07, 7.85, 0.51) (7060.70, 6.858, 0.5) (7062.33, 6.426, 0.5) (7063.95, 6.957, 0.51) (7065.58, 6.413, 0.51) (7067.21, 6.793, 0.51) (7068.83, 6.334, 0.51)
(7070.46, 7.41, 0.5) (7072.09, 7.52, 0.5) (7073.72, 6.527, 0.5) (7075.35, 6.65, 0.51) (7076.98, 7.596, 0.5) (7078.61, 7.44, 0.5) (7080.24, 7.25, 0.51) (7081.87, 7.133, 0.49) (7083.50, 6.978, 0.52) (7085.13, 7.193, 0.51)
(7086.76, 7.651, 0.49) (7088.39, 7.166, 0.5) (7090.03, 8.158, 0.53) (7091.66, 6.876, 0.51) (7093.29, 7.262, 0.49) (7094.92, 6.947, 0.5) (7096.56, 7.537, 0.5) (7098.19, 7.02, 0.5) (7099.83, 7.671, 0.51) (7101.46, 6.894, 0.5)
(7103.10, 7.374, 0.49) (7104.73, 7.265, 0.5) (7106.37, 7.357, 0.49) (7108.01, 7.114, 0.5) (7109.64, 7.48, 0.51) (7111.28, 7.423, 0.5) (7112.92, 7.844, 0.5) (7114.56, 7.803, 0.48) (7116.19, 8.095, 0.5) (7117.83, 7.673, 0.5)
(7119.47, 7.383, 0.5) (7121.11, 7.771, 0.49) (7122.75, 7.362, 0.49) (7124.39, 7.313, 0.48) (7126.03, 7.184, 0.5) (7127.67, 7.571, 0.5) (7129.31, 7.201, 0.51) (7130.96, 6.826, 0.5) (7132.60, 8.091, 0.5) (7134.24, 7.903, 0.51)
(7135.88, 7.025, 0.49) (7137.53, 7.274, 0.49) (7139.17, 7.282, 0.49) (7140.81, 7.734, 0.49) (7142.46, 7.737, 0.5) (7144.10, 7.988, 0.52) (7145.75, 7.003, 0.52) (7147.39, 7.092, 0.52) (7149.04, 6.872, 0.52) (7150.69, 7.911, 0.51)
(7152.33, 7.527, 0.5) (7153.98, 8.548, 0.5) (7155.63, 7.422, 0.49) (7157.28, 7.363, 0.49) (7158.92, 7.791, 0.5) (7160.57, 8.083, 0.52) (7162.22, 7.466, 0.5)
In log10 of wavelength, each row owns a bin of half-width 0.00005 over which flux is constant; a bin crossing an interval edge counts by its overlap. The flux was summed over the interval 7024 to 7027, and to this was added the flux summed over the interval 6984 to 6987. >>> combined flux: 29.0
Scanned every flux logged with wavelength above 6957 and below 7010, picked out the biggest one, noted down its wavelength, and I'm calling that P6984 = 6963.82 Angstrom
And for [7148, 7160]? 7153.98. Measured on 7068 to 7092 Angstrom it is 7090.03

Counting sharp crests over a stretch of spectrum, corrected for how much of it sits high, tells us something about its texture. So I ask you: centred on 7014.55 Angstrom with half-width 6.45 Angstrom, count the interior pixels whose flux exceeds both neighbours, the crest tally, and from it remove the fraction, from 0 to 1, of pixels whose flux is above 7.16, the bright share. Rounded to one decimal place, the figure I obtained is 1.1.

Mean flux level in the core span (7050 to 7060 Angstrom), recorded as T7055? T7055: 6.93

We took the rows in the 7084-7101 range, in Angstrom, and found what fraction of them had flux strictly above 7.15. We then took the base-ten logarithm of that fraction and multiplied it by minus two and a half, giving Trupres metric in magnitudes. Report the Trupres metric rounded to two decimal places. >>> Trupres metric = 0.39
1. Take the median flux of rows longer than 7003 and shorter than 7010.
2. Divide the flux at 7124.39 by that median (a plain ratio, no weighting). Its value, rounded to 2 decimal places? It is 0.95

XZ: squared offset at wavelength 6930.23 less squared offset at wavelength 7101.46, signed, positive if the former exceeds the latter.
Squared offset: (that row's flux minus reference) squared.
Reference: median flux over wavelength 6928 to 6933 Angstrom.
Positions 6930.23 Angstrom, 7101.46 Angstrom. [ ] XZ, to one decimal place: -0.2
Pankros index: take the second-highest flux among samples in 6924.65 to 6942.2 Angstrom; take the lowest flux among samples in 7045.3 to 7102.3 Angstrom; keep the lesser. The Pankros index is 6.1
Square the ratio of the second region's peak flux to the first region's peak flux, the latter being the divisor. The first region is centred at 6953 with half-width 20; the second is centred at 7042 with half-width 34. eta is 0.81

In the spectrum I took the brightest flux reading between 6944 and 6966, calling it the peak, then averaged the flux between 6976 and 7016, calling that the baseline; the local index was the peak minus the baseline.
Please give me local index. 1.8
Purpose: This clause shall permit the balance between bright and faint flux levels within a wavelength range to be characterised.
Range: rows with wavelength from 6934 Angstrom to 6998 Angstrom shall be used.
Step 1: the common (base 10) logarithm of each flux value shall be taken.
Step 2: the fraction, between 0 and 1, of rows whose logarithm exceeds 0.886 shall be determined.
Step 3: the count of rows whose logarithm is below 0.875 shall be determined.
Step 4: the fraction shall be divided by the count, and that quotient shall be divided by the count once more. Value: 0.001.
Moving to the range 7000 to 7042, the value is 0.002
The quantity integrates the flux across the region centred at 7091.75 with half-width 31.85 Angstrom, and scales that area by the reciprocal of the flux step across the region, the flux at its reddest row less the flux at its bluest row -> 916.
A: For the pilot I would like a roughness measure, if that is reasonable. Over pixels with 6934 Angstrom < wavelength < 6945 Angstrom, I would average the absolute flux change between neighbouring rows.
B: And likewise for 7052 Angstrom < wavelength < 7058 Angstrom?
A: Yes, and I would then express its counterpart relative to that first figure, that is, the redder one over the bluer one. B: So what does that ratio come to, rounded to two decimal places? 0.99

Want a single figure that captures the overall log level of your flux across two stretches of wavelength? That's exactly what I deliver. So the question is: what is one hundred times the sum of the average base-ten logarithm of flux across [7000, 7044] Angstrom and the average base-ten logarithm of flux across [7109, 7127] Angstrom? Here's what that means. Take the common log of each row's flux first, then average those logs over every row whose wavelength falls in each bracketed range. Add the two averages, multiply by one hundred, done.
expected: 175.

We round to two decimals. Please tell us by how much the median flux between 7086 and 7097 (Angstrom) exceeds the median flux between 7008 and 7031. -0.34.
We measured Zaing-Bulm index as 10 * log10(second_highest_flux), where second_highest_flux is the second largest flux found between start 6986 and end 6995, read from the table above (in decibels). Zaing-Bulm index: 8.55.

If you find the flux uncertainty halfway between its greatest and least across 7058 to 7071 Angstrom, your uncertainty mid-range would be 0.5050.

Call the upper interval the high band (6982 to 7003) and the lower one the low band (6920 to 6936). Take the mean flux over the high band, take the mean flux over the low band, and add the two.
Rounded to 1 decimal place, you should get 15.0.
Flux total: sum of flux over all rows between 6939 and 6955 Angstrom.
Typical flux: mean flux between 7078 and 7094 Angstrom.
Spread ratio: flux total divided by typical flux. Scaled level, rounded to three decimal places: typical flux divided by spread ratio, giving 0.682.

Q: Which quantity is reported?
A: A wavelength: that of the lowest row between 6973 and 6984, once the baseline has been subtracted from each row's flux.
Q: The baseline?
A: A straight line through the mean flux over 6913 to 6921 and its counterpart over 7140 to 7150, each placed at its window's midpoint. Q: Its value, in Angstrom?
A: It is 6979.88 Angstrom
